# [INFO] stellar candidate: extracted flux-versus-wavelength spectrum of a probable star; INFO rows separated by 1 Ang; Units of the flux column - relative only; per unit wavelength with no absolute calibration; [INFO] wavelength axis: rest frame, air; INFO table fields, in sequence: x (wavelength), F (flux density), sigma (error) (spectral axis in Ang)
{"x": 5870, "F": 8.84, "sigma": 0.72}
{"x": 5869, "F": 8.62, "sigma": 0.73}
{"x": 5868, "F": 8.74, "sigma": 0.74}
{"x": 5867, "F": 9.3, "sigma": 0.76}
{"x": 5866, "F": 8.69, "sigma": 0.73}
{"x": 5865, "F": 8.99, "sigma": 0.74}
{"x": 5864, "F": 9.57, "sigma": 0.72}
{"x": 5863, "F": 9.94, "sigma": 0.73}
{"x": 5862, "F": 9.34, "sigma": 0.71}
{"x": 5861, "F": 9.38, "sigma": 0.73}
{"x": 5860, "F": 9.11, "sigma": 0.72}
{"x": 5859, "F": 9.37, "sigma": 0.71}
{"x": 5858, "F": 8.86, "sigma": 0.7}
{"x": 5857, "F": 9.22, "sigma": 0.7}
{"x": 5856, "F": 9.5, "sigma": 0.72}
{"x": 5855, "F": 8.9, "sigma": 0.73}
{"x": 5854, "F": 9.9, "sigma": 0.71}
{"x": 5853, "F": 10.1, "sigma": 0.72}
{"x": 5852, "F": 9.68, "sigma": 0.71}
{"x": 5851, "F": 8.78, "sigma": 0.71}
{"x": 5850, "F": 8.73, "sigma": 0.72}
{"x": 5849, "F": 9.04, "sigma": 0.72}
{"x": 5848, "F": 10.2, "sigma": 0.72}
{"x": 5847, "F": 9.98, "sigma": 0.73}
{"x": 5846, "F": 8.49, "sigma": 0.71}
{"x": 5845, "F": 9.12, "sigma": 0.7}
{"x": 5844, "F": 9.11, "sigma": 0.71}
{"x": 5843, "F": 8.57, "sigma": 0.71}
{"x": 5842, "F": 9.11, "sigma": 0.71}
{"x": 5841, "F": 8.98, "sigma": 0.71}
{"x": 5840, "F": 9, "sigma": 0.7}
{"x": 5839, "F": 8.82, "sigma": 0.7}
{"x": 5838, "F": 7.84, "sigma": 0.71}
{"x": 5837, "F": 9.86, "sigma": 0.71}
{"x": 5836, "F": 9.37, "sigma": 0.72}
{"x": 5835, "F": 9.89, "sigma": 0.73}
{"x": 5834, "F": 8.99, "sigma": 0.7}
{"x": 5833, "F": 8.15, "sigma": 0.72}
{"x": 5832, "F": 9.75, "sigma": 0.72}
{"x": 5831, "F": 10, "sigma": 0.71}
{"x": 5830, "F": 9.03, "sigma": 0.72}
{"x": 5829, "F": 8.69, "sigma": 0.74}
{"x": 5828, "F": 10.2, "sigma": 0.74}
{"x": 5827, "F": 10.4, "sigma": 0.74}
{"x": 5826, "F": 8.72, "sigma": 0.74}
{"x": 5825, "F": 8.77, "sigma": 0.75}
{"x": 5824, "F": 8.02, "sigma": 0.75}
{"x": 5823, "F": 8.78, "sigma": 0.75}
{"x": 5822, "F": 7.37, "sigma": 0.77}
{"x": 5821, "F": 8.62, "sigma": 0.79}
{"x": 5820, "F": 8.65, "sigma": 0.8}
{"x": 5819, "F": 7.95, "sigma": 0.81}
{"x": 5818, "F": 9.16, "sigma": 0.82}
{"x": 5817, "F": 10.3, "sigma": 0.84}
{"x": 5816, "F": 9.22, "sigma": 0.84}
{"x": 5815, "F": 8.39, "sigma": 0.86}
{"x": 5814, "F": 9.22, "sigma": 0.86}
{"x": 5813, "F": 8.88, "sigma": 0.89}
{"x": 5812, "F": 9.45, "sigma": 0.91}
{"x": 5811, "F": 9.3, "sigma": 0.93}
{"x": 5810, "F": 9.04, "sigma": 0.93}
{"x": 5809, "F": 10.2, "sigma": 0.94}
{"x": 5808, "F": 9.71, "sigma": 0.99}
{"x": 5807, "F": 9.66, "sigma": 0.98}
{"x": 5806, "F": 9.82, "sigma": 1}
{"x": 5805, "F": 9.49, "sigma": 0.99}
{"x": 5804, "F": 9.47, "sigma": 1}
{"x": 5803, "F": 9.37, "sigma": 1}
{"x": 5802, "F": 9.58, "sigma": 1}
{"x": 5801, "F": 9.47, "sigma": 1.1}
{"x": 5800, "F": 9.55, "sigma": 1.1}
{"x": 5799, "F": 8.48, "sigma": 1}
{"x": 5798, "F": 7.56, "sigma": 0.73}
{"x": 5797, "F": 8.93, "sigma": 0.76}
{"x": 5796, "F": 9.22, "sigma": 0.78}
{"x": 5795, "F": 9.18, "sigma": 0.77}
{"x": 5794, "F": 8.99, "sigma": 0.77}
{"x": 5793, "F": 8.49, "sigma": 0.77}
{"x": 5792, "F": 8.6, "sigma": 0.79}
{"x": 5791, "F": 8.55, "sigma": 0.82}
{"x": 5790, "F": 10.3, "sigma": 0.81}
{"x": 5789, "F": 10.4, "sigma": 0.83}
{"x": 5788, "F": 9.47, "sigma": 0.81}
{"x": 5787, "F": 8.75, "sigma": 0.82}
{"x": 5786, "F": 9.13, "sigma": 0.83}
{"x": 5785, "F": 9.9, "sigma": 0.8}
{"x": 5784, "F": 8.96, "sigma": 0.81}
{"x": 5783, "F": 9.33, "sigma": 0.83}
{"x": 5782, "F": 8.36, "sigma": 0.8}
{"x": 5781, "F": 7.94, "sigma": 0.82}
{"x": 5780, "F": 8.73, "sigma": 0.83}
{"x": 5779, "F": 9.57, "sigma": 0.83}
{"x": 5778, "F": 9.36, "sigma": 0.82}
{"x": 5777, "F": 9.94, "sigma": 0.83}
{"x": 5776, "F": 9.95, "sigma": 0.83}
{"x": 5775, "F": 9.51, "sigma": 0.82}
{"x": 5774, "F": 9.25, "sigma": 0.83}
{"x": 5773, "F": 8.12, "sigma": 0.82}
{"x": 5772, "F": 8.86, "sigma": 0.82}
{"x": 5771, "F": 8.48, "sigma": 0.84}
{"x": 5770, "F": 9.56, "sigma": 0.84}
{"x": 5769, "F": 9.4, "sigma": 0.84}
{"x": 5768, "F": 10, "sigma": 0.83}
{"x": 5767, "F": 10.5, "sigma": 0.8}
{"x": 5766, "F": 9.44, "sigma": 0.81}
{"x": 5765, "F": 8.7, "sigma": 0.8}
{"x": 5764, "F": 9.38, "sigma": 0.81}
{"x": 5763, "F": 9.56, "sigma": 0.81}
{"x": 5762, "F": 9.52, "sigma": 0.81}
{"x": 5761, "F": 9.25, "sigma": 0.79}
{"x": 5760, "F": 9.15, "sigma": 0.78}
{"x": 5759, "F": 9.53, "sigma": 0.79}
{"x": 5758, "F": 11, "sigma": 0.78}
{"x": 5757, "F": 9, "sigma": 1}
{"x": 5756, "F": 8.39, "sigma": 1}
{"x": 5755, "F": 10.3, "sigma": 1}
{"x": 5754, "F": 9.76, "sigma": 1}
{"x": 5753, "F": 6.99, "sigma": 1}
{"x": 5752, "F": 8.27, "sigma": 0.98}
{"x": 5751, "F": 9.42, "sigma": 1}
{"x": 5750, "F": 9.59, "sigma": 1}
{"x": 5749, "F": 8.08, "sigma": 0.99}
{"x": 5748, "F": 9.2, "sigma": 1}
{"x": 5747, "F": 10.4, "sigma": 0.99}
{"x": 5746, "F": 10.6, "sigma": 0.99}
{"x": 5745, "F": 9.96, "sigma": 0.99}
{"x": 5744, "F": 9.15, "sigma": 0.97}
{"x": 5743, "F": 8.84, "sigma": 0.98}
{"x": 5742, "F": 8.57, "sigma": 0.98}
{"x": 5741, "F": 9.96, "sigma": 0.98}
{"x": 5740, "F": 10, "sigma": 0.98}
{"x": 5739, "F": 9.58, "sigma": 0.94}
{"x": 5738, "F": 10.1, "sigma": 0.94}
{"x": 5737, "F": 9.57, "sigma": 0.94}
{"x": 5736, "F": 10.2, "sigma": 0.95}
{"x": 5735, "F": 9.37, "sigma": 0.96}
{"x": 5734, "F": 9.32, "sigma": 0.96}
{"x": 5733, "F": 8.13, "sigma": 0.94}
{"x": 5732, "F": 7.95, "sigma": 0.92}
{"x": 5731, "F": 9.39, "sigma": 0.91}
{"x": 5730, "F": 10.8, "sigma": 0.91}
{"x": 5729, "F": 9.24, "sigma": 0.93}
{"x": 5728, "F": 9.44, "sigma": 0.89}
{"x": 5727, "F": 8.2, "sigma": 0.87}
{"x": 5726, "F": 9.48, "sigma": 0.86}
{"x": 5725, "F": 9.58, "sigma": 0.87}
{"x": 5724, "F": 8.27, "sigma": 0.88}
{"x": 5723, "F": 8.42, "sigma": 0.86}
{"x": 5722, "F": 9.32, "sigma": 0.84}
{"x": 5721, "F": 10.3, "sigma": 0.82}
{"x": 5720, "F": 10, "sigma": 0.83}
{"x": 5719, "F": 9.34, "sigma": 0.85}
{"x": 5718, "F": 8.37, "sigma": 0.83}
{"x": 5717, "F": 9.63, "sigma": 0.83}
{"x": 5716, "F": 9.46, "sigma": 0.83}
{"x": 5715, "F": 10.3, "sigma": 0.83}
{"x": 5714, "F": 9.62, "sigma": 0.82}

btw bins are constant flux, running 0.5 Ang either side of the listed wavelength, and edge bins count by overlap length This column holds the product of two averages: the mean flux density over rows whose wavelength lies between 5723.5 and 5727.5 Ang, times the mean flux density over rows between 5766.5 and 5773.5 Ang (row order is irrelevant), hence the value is 82.4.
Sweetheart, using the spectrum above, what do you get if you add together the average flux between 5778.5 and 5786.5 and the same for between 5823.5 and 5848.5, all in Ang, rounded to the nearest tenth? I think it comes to 18.2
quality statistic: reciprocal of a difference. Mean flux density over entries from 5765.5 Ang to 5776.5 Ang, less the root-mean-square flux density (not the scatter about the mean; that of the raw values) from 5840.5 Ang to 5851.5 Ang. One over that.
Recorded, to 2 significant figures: 3.9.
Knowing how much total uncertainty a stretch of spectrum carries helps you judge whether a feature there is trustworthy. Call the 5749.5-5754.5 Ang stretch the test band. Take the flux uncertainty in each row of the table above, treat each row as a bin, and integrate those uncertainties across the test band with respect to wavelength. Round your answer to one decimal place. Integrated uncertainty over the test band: 5.0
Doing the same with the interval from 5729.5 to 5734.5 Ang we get 4.6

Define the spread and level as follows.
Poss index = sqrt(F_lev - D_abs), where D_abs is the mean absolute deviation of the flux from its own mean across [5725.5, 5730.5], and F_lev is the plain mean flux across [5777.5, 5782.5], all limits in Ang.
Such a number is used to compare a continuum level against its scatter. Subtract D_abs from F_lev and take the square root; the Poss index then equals 2.87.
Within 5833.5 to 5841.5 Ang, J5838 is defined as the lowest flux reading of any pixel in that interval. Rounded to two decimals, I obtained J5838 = 7.84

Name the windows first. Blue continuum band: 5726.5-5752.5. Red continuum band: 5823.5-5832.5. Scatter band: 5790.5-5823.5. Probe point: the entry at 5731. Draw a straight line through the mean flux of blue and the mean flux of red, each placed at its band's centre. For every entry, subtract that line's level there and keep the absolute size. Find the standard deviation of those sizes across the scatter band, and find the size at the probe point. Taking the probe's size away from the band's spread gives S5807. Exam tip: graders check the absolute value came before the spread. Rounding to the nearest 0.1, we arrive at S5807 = 0.4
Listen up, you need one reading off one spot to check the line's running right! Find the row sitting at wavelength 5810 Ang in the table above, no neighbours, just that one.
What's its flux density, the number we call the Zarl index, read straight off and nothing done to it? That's 9.04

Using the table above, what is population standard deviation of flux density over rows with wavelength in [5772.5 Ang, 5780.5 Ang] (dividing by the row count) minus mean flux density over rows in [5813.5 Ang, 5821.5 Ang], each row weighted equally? -8.4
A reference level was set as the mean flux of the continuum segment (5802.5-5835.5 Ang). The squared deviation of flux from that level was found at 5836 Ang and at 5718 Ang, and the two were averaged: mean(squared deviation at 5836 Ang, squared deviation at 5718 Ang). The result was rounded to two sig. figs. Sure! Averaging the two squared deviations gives 0.34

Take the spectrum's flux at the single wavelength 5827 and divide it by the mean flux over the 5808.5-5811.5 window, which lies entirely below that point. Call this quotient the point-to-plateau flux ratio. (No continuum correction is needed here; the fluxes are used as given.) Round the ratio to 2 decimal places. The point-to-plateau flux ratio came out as 1.09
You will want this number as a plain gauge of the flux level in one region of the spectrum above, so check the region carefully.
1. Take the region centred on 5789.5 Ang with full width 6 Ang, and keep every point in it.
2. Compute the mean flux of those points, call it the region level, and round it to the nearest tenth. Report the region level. 9.3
